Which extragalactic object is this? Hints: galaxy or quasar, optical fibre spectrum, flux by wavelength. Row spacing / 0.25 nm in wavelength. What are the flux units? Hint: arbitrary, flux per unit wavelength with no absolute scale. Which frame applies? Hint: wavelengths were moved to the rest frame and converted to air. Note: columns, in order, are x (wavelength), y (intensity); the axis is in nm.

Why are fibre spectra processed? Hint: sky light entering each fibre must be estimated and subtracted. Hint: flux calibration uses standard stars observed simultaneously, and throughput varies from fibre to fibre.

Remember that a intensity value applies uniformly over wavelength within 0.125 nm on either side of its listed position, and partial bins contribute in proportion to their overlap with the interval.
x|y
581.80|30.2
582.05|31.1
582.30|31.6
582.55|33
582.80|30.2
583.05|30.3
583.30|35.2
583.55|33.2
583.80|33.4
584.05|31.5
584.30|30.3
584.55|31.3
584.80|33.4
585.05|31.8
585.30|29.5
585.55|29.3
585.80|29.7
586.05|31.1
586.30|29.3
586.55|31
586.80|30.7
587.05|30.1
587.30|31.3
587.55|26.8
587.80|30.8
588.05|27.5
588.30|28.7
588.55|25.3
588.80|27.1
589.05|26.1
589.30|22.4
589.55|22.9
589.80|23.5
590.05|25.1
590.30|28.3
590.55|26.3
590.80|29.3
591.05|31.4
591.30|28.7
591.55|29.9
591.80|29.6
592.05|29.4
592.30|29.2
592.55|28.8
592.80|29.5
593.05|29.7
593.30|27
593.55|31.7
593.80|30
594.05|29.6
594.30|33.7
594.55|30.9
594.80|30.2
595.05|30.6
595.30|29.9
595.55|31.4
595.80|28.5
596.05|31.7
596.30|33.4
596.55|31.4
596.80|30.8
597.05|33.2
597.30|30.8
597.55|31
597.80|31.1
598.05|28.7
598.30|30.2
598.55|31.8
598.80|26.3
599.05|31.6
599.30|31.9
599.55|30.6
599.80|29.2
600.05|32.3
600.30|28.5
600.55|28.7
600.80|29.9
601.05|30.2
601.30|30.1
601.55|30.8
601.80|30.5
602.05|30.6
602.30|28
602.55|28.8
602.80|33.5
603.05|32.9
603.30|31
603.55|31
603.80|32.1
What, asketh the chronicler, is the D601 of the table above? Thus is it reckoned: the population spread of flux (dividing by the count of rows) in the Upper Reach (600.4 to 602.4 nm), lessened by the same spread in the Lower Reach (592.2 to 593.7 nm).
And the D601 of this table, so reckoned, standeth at -0.5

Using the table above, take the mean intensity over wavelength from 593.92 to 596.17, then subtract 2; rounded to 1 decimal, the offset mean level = 28.7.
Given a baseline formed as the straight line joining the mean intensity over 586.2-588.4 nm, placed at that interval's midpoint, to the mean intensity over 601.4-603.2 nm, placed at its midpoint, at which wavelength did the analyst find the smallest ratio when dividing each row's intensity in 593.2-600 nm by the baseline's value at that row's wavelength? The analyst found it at 598.80 nm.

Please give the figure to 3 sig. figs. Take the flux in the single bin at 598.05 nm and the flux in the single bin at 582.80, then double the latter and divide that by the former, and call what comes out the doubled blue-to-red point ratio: 2.10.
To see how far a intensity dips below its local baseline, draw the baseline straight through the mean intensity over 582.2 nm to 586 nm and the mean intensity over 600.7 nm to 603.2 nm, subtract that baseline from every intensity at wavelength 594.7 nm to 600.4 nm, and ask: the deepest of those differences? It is -4.4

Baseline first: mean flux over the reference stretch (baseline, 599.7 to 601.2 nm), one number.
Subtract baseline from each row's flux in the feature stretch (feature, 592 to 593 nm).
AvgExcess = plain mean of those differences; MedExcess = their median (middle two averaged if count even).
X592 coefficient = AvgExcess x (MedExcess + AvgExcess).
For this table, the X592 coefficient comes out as 1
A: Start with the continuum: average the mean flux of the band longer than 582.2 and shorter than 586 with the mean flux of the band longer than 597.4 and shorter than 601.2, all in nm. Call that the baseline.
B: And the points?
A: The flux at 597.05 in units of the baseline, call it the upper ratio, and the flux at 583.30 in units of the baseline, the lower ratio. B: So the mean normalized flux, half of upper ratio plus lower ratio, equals 1.11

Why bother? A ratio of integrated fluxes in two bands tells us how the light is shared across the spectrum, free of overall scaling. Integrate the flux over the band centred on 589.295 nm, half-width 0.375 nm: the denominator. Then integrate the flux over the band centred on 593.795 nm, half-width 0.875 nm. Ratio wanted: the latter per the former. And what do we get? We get 3.0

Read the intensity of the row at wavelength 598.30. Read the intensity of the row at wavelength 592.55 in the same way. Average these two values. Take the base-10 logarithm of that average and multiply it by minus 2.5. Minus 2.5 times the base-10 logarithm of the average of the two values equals -3.67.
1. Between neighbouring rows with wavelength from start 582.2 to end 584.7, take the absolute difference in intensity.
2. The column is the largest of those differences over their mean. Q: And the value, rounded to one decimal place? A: 2.8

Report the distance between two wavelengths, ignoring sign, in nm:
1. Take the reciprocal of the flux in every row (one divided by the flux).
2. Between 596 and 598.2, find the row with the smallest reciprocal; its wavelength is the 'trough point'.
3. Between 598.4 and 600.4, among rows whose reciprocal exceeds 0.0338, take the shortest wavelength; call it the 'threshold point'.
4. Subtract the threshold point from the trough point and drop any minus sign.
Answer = 2.50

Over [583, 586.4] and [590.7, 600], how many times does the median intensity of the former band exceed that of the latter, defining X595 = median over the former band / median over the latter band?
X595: 1.03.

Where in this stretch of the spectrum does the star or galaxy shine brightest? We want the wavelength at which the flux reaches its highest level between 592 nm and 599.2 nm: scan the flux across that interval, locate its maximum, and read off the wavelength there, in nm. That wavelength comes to 594.30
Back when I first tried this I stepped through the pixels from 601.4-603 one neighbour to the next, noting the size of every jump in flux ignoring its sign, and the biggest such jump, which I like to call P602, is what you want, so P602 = 4.7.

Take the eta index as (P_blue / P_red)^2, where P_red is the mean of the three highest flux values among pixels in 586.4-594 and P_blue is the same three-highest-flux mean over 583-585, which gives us 1.17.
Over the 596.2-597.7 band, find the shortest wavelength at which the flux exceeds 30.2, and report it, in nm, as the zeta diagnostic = 596.30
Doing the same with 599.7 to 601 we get 600.05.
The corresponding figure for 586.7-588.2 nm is 586.80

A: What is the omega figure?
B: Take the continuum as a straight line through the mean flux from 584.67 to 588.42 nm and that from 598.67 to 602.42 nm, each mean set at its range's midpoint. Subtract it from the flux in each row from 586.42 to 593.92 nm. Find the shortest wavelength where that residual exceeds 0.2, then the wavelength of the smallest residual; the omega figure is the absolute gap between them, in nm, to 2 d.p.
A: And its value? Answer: 2.75 nm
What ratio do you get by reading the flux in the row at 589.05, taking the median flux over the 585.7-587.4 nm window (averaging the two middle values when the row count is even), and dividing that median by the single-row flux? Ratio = 1.18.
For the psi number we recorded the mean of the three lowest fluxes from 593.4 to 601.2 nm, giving 28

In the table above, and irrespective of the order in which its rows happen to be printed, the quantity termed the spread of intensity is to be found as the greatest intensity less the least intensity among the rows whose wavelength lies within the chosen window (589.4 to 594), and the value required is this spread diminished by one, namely 7.8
